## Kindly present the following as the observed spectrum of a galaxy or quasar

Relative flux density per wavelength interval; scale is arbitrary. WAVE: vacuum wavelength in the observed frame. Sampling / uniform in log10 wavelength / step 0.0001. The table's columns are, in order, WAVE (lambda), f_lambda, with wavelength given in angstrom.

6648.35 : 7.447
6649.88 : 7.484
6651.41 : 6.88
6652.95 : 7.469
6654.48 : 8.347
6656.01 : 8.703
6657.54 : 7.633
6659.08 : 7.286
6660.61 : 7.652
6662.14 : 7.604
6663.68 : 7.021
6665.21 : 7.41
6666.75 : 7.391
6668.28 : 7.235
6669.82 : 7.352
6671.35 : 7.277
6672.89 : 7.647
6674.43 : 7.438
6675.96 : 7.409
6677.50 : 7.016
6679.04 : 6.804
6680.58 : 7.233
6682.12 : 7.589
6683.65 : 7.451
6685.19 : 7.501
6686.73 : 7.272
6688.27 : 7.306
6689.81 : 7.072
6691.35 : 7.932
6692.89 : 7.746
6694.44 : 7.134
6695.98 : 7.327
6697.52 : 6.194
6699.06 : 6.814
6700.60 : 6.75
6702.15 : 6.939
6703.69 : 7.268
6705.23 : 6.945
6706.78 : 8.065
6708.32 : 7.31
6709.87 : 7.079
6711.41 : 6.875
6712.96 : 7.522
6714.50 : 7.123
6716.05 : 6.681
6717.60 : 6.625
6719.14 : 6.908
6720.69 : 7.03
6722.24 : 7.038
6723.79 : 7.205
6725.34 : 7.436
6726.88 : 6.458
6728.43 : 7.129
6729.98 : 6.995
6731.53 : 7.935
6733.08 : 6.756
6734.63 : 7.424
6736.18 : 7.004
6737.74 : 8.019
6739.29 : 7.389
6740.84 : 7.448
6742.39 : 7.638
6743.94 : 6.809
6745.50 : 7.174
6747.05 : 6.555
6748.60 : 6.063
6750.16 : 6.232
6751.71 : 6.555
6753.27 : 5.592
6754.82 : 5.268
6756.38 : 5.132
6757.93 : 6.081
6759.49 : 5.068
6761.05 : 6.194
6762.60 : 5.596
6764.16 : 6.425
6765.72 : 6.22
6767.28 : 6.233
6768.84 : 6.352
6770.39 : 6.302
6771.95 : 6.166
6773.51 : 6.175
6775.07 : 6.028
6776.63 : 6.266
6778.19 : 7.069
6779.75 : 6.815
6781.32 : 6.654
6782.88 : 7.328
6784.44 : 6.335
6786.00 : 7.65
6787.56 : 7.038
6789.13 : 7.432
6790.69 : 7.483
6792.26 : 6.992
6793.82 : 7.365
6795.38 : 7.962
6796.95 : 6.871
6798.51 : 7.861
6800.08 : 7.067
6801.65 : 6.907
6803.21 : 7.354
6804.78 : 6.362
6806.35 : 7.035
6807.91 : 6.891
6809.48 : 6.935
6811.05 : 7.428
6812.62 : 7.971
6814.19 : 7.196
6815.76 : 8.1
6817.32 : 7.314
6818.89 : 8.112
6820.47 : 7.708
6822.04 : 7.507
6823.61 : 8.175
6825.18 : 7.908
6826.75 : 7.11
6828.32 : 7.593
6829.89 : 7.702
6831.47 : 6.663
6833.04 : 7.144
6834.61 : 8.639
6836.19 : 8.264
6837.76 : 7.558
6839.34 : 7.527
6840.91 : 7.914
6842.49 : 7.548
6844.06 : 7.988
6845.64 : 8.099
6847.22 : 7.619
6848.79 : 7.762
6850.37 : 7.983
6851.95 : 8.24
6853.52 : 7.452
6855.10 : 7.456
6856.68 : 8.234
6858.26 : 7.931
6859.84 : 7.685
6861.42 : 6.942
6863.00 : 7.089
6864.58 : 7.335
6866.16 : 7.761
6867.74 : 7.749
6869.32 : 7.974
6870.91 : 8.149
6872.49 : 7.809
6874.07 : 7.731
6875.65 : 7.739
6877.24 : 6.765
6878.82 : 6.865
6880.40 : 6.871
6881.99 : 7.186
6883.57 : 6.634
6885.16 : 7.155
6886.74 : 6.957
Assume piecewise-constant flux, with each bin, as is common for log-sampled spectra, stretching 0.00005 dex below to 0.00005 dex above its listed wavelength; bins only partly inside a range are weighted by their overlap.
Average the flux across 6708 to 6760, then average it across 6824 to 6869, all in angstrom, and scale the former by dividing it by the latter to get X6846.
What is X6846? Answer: 0.89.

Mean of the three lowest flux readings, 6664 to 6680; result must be 7.0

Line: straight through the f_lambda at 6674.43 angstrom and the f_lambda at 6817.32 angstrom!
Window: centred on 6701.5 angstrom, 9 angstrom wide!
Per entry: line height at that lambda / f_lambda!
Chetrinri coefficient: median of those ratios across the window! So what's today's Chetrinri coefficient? 1.08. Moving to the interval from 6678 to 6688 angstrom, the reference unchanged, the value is 1.01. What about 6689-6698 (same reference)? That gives 1.03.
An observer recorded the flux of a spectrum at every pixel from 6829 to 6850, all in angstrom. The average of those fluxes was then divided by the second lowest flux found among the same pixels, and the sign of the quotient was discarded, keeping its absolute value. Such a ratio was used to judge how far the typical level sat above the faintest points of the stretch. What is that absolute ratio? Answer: 1.08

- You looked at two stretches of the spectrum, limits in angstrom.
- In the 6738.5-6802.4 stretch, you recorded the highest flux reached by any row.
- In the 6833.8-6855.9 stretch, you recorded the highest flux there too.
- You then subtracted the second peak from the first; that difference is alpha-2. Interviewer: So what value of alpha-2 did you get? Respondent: -0.68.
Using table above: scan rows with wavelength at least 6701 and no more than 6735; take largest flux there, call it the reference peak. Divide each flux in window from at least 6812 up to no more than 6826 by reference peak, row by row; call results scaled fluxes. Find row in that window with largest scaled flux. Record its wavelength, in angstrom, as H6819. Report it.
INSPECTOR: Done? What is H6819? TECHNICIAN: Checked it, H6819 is 6823.61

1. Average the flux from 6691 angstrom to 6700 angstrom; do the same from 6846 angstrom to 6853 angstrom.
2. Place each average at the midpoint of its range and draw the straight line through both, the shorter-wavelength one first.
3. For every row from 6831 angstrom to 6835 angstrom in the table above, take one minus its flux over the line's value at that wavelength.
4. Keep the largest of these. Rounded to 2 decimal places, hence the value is 0.15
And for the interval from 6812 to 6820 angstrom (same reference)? 0.07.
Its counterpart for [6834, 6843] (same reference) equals 0.04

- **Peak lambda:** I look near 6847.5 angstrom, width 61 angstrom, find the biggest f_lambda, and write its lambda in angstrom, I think 6834.61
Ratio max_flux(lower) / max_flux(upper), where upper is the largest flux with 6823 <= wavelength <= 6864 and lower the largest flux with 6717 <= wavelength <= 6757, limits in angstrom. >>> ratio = 0.93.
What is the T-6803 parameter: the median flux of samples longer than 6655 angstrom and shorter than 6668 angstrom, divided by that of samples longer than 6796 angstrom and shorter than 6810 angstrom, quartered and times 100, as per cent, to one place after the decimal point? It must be 27.1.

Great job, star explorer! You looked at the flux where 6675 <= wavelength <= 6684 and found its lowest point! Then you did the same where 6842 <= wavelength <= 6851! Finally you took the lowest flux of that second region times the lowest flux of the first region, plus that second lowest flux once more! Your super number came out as 59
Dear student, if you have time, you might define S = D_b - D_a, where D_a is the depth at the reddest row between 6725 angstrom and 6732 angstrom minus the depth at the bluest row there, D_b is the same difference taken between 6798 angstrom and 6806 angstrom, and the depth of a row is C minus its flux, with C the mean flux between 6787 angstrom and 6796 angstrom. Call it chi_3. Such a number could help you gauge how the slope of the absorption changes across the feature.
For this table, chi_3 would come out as 2.0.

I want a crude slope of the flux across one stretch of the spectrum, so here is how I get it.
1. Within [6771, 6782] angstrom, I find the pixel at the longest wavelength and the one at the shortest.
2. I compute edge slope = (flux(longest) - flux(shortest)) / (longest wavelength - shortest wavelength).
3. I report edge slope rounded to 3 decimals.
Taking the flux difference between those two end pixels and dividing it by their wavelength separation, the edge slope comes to 0.052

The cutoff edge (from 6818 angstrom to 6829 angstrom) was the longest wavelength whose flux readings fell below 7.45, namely 6826.75 angstrom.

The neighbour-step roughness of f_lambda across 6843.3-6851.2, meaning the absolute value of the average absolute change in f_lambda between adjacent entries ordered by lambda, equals 0.24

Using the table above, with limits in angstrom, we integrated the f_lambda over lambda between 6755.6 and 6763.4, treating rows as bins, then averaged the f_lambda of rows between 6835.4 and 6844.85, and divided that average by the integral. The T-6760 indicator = 0.18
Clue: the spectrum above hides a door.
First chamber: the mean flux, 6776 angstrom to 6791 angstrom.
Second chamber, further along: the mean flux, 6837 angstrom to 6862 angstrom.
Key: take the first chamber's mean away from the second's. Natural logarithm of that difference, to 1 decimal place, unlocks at -0.3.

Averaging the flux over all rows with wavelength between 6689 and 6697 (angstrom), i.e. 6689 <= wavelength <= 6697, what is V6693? 7.4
